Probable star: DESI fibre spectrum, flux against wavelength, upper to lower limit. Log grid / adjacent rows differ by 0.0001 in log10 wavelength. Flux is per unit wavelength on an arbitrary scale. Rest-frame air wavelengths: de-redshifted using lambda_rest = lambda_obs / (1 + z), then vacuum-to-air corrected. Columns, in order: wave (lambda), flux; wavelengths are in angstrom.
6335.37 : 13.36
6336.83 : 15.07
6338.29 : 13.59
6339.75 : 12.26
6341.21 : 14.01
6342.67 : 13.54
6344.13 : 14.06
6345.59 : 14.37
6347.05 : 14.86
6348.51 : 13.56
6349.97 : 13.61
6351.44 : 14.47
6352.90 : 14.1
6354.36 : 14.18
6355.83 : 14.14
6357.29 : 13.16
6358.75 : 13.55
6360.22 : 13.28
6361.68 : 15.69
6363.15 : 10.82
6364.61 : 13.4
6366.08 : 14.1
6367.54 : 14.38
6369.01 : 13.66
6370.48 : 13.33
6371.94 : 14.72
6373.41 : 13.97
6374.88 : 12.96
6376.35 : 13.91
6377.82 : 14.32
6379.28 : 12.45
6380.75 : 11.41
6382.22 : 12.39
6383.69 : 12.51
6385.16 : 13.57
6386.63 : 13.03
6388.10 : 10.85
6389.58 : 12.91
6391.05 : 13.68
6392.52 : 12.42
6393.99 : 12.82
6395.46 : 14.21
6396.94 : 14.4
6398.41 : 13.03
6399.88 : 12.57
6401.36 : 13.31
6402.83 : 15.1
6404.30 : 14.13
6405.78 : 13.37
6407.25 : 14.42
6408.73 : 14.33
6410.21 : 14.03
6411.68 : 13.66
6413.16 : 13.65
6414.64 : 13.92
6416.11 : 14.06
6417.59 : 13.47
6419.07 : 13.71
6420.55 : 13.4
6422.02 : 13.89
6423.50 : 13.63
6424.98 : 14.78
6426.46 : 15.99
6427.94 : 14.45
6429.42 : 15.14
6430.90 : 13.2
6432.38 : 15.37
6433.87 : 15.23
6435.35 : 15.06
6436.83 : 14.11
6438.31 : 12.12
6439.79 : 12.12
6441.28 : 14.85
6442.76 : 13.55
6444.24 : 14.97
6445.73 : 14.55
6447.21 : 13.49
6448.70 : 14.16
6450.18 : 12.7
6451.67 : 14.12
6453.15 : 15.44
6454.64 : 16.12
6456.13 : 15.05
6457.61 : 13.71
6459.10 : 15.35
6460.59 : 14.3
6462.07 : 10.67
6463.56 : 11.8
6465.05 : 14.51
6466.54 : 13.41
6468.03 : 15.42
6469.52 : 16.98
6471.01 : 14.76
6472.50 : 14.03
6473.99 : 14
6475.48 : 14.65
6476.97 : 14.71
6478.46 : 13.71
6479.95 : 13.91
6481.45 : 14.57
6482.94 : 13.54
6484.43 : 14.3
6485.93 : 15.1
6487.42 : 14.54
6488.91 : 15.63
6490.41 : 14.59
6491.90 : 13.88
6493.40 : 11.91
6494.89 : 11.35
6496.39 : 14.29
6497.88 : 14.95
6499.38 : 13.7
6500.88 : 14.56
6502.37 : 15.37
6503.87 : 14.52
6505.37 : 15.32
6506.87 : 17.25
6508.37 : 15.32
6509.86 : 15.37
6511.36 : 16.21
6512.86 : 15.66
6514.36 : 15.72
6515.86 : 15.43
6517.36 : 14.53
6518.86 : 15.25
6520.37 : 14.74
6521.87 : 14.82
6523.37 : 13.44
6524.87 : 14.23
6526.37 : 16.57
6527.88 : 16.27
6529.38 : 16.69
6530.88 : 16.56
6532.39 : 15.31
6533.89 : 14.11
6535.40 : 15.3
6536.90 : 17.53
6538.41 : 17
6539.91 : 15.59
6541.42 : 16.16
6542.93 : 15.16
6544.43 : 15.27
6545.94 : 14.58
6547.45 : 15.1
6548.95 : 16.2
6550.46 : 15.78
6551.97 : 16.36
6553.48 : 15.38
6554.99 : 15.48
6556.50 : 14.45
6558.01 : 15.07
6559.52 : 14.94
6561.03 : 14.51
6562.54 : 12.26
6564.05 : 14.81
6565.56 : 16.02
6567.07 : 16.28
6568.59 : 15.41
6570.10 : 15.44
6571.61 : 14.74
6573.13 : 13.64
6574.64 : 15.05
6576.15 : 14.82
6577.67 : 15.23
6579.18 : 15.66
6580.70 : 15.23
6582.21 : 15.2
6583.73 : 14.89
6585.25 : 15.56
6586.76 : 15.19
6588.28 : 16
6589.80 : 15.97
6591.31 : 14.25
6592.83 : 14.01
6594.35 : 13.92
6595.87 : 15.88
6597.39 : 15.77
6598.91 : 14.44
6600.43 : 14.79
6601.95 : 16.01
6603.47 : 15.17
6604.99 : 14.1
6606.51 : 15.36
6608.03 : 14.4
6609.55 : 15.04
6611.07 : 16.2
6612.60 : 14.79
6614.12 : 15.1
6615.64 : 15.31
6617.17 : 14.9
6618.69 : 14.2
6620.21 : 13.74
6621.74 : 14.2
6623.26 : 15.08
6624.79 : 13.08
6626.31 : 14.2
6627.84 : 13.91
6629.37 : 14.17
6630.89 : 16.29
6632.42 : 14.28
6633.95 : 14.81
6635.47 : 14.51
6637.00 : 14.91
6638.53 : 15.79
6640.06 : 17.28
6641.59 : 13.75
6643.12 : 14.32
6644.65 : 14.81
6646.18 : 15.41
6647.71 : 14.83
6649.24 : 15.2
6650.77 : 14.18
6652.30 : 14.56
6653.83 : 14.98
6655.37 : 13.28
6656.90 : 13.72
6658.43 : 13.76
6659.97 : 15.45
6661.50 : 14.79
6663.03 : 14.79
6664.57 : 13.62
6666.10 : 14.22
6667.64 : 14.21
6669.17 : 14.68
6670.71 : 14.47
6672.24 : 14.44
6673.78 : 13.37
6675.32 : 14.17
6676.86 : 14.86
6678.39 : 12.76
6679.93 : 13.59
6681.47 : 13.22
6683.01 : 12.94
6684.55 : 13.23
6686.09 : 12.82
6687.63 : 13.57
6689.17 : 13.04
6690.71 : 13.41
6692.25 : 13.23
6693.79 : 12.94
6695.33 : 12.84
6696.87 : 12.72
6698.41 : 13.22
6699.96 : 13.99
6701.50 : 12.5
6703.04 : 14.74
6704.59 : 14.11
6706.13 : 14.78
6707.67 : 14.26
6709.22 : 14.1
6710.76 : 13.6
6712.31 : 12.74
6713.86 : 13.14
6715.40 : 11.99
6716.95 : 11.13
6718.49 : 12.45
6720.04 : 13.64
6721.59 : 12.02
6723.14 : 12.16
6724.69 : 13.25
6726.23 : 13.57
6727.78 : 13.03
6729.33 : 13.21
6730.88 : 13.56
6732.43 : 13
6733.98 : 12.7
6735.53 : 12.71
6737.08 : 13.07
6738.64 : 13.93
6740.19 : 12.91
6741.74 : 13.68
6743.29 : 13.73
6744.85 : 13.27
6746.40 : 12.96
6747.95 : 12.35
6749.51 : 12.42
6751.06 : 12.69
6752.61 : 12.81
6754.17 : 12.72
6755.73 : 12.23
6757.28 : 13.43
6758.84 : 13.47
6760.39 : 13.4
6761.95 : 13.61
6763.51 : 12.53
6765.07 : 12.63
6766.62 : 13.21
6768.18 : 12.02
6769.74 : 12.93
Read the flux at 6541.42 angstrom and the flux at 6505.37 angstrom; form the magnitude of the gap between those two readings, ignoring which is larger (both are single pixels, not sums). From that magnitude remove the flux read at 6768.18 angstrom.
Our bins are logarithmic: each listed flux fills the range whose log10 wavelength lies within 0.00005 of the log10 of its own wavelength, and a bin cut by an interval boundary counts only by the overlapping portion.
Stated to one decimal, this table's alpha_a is -11.2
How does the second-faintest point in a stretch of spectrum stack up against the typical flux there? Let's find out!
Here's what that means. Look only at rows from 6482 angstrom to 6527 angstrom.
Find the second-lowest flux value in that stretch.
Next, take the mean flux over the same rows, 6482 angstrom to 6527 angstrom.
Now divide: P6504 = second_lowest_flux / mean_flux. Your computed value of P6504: 0.808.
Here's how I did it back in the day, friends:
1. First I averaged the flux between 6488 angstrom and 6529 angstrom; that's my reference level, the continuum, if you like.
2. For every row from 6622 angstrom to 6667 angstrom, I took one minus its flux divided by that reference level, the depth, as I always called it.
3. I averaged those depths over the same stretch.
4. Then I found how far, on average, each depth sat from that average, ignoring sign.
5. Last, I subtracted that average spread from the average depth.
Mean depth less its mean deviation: -0.03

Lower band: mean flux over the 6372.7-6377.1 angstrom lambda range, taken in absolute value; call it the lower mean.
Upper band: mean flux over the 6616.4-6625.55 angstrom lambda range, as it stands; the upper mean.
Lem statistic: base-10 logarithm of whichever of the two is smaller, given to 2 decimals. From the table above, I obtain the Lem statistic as 1.13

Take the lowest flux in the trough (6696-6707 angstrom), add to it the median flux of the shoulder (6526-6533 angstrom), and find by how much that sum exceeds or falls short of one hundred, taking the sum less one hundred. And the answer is -70.9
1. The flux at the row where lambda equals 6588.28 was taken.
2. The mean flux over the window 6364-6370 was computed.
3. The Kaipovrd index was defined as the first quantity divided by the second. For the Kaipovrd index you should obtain 1.15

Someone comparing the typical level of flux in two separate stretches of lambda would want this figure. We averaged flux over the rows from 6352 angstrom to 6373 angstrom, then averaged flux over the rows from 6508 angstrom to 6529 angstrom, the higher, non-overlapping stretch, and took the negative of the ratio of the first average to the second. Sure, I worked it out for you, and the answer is -0.901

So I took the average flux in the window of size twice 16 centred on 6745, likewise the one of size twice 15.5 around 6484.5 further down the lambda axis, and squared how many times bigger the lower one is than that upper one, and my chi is 1.19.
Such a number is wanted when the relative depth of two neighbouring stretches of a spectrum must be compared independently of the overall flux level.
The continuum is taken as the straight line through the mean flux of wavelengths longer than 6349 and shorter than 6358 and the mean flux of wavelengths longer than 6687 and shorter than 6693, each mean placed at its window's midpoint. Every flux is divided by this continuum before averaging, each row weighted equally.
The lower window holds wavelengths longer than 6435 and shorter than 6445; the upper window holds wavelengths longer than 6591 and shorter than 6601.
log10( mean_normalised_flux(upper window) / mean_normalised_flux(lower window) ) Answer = 0.04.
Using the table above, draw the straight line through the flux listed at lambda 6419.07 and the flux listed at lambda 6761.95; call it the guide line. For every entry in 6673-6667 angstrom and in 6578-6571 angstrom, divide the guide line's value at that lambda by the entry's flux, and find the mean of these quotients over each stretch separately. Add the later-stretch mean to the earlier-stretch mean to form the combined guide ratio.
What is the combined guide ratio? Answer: 1.88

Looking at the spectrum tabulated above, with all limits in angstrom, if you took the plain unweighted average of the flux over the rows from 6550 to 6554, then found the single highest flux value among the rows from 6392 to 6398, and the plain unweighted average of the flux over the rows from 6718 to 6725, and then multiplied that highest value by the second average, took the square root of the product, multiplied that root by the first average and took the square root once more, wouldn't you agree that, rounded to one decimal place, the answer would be 14.6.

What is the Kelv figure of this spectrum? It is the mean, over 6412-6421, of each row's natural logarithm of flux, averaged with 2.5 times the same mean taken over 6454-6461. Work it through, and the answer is 4.68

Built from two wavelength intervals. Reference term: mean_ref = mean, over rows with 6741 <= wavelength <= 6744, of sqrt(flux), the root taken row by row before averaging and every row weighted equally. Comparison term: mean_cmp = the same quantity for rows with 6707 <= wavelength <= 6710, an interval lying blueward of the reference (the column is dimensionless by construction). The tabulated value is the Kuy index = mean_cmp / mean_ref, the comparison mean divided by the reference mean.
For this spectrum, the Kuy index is 1.02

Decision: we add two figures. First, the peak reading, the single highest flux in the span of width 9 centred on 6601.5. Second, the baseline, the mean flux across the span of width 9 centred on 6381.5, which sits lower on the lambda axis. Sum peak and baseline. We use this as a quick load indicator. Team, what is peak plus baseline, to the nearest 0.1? 28.8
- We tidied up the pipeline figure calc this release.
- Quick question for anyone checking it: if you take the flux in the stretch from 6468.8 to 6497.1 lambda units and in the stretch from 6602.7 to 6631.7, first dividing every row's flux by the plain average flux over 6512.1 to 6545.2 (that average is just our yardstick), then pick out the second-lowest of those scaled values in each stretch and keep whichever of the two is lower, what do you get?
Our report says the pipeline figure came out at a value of 0.77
